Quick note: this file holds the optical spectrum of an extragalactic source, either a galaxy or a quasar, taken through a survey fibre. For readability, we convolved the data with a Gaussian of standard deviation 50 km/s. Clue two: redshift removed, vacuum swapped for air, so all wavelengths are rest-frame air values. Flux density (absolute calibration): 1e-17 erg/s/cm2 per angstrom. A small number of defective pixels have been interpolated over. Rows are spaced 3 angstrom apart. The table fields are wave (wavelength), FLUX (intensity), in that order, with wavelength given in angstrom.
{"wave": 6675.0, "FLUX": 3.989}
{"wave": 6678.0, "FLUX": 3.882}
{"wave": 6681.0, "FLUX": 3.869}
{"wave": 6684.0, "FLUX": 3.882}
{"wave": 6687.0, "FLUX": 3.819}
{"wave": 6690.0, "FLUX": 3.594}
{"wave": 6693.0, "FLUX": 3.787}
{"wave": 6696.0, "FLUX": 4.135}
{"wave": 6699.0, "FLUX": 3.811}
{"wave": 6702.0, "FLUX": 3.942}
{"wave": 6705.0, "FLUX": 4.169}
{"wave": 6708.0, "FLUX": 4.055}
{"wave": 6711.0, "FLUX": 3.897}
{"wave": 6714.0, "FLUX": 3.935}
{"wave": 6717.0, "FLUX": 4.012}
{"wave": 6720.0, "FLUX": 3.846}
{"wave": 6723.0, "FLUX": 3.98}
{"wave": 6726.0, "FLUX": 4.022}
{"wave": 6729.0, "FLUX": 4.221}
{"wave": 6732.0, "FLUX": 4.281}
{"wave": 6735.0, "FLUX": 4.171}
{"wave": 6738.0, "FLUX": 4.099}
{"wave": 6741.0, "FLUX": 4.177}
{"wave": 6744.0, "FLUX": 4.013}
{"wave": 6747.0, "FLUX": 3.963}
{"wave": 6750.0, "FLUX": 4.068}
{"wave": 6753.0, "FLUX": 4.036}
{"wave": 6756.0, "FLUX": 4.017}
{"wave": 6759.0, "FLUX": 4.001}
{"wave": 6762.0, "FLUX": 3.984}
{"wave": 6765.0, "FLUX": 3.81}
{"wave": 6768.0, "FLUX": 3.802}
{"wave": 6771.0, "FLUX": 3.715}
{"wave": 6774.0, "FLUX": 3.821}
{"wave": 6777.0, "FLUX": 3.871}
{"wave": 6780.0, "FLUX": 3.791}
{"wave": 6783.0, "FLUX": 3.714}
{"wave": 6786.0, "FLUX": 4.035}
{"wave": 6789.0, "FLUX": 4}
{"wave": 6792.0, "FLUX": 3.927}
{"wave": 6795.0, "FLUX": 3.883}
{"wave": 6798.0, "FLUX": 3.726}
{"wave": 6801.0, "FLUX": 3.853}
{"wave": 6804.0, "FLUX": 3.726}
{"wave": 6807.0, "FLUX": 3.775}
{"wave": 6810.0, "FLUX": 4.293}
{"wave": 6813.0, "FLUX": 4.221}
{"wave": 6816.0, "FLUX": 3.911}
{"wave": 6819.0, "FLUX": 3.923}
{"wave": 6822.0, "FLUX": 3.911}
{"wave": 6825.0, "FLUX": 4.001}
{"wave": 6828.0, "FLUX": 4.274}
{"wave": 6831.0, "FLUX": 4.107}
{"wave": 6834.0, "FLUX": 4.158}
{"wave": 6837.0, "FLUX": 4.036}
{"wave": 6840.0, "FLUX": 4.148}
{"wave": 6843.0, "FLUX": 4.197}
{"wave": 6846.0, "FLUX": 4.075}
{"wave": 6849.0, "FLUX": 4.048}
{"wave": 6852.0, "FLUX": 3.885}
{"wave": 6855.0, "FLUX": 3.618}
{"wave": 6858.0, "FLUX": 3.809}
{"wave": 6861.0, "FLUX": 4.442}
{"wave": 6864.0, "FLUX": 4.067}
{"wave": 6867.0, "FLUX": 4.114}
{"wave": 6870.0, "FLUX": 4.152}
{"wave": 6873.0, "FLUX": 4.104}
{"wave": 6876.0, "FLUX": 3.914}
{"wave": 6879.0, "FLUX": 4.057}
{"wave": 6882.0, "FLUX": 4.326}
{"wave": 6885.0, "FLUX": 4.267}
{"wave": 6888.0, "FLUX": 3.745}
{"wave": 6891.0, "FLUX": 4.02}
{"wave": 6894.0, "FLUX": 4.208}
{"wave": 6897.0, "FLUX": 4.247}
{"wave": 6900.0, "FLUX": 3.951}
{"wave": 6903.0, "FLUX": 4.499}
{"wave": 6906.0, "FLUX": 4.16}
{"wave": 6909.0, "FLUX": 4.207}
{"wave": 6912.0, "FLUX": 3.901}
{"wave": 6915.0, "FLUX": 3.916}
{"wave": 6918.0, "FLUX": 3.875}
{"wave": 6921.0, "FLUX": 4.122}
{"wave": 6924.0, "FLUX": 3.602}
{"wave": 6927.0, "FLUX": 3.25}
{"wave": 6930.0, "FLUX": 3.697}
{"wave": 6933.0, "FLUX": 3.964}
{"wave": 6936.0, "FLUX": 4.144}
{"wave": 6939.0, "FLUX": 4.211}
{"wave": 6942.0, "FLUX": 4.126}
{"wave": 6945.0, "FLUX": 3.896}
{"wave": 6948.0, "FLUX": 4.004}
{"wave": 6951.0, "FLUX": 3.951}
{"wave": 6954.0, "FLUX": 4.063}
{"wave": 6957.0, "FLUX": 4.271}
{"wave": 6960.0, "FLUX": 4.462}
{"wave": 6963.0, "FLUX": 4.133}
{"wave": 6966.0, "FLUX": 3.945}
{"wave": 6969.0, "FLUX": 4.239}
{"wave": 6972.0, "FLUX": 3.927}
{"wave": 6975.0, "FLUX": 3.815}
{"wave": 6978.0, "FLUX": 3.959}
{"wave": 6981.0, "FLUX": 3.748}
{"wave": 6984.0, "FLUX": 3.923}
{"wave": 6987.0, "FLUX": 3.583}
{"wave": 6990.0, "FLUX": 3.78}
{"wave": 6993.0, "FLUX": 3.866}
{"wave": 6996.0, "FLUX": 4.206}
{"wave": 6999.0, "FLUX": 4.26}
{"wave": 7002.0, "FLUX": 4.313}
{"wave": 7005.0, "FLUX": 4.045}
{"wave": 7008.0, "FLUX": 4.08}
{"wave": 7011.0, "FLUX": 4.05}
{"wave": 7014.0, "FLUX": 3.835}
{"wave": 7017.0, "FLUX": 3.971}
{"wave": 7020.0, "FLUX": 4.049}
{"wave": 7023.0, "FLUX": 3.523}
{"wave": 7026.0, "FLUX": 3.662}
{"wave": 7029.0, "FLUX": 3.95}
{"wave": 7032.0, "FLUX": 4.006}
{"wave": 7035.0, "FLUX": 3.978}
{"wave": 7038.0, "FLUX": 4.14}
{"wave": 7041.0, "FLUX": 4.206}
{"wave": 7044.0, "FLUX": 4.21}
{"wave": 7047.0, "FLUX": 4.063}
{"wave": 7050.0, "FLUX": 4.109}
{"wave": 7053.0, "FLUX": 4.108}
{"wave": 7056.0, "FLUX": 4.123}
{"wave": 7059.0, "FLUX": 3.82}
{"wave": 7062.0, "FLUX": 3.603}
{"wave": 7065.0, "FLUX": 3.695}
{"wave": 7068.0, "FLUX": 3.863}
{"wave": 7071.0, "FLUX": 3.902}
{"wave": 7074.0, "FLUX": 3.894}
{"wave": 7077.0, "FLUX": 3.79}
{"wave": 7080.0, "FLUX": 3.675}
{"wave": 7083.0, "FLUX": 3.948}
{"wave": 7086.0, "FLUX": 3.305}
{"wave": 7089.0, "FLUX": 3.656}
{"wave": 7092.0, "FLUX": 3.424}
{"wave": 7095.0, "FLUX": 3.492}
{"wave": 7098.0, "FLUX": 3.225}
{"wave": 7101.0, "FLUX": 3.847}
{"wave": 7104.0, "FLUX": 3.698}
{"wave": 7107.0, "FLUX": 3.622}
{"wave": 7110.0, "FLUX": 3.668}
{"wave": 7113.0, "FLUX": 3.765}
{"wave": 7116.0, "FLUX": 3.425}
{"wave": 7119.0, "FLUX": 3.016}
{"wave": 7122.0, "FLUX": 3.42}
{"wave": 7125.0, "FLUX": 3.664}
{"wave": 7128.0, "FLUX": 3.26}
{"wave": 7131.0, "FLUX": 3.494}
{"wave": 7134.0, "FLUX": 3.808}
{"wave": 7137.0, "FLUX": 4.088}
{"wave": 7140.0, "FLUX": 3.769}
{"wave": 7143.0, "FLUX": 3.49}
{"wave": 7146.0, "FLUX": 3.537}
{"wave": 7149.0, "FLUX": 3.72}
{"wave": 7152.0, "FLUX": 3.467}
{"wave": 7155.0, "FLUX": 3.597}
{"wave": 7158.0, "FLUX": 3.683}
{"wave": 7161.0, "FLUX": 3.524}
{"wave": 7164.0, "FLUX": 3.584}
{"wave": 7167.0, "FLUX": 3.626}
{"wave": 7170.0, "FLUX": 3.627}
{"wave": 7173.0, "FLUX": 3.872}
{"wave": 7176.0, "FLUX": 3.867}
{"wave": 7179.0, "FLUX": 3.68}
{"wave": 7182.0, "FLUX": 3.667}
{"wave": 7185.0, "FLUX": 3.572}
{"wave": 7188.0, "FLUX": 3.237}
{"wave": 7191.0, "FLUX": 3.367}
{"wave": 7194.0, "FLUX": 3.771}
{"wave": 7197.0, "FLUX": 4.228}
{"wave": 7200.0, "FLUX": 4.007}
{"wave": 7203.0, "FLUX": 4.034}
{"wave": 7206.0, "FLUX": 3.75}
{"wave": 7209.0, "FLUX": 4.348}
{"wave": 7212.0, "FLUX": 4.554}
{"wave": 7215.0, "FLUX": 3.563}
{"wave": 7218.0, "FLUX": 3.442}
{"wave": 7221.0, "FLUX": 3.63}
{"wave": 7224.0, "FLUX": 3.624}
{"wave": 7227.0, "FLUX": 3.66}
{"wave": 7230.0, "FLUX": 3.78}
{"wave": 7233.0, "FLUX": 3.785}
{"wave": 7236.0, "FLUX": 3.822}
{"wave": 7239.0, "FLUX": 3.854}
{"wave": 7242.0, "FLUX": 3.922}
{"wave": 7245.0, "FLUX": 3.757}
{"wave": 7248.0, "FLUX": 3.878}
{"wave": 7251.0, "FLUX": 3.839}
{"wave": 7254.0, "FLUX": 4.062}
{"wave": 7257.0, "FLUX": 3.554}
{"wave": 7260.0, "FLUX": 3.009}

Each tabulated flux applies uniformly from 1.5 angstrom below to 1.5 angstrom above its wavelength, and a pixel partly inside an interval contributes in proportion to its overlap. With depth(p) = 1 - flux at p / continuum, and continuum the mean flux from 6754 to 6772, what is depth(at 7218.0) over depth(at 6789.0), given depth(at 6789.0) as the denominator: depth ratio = -4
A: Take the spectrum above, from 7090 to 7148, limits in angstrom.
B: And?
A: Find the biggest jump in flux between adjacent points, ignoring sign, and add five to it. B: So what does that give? 5.6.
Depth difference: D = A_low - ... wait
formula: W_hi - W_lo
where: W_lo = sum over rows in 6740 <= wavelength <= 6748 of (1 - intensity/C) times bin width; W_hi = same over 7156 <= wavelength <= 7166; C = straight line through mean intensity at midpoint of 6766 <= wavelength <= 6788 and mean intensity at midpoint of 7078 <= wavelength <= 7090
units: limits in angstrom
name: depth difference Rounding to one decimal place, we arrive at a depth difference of 0.5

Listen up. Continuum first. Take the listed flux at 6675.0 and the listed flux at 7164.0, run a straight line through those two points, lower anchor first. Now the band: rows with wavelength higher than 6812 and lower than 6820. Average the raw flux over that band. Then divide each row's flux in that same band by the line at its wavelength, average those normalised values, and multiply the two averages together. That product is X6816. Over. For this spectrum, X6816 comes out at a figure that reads 4.2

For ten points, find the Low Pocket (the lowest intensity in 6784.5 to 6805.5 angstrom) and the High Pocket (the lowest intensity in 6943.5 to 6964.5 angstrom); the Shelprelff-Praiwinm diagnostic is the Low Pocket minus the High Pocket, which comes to -0.17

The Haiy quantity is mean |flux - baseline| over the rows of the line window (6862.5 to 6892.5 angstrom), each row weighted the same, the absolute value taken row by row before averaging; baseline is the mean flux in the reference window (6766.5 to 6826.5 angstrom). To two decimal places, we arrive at 0.21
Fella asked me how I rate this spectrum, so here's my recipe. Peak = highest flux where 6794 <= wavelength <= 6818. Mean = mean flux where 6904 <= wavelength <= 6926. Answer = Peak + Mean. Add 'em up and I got 8.26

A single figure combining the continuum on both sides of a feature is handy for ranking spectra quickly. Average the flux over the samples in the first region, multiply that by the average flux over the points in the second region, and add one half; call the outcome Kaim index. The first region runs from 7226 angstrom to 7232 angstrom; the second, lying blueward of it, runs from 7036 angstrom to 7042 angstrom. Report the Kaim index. 16.0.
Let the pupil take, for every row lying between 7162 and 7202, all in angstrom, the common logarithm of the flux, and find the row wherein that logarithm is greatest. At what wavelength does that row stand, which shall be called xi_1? 7197.0 angstrom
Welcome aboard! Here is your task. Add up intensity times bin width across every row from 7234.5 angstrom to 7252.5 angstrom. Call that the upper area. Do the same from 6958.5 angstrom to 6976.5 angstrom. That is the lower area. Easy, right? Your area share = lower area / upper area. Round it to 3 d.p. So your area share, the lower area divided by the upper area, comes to 1.063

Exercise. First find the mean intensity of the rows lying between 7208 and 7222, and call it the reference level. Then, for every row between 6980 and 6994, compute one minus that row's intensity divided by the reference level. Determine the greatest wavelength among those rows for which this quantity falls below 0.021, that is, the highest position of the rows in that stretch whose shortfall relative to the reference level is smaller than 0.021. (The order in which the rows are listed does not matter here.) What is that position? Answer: 6993.0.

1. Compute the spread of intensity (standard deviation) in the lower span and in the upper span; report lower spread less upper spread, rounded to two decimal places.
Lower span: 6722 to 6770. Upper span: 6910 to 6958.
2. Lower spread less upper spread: -0.12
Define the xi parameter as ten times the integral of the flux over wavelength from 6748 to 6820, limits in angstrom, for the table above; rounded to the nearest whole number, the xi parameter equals 2817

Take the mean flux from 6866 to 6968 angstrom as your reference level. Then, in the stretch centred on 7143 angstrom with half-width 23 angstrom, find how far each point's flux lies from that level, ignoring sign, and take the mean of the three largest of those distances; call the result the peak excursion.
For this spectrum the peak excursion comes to 0.7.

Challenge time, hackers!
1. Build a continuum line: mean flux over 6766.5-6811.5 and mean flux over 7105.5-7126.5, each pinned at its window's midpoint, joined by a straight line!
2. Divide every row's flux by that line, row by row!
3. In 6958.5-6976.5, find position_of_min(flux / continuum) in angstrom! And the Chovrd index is 6975.0 angstrom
